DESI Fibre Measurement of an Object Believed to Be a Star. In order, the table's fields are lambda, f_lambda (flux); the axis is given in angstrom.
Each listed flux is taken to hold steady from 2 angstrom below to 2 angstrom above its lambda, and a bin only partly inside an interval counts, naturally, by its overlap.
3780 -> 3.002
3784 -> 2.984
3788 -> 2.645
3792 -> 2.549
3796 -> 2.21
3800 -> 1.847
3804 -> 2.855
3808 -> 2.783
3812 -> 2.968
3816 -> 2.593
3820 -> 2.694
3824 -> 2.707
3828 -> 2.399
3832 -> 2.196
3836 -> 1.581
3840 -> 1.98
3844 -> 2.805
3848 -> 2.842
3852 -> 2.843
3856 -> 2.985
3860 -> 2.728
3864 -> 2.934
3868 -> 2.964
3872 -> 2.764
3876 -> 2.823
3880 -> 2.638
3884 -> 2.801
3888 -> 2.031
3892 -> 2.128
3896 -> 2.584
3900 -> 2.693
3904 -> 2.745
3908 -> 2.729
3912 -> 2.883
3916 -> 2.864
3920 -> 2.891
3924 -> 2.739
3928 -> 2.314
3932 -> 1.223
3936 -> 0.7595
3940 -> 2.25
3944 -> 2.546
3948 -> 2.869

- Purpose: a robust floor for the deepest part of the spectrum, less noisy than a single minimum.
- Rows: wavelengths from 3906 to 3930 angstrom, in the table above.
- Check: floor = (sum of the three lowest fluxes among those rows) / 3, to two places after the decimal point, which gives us 2.59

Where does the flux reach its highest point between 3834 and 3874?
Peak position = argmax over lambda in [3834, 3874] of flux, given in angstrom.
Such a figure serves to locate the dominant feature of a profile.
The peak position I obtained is 3856 angstrom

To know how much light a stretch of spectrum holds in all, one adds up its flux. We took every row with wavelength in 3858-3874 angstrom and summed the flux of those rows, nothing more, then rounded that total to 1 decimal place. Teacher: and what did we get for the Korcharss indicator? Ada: 11.4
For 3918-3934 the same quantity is 9.2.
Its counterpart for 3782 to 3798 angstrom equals 10.4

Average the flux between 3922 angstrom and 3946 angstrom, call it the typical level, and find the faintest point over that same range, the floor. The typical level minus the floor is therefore 1.2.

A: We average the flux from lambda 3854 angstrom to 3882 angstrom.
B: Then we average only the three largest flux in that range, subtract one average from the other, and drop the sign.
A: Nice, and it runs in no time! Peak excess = 0.13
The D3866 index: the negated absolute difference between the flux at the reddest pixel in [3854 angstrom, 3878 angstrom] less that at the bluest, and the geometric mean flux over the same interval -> -3.0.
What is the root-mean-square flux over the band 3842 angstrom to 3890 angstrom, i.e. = 2.77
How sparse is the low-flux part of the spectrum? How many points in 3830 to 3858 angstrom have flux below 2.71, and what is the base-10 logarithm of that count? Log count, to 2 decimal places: 0.48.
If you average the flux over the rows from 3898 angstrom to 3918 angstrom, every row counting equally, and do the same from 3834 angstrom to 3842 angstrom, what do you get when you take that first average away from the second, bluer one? -1.0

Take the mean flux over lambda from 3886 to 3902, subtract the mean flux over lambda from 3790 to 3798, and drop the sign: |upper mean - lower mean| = 0.0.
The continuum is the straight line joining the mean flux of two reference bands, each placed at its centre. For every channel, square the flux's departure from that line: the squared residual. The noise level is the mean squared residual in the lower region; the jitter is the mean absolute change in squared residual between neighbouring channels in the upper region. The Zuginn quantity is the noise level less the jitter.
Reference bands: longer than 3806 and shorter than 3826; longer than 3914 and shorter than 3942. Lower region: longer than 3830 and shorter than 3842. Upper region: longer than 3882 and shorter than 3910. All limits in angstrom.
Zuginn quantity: 0.53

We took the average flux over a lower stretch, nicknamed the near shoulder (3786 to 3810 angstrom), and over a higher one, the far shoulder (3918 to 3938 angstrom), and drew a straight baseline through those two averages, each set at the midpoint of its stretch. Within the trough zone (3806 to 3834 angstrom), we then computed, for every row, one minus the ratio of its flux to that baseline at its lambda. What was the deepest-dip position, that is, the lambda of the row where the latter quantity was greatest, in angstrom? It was 3832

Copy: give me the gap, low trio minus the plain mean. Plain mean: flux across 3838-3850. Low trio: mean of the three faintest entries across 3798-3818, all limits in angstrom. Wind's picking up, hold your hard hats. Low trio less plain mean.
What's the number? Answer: -0.13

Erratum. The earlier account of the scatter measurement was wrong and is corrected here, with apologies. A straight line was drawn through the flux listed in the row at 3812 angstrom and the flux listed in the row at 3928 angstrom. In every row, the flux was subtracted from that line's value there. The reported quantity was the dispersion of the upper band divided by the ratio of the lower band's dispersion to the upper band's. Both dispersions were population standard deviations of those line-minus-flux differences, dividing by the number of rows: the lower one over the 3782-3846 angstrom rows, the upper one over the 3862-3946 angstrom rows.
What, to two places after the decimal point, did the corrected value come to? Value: 0.67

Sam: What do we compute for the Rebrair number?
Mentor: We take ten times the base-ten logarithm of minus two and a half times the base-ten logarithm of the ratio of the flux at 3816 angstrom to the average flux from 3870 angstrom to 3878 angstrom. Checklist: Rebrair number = -10.9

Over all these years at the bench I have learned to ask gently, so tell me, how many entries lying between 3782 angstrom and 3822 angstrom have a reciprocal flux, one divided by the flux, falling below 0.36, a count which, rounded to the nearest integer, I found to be 4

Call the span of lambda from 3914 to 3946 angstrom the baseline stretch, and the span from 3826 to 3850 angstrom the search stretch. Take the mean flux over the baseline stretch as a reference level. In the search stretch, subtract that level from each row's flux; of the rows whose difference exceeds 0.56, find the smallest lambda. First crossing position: 3844 angstrom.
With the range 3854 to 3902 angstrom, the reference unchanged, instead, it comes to 3856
